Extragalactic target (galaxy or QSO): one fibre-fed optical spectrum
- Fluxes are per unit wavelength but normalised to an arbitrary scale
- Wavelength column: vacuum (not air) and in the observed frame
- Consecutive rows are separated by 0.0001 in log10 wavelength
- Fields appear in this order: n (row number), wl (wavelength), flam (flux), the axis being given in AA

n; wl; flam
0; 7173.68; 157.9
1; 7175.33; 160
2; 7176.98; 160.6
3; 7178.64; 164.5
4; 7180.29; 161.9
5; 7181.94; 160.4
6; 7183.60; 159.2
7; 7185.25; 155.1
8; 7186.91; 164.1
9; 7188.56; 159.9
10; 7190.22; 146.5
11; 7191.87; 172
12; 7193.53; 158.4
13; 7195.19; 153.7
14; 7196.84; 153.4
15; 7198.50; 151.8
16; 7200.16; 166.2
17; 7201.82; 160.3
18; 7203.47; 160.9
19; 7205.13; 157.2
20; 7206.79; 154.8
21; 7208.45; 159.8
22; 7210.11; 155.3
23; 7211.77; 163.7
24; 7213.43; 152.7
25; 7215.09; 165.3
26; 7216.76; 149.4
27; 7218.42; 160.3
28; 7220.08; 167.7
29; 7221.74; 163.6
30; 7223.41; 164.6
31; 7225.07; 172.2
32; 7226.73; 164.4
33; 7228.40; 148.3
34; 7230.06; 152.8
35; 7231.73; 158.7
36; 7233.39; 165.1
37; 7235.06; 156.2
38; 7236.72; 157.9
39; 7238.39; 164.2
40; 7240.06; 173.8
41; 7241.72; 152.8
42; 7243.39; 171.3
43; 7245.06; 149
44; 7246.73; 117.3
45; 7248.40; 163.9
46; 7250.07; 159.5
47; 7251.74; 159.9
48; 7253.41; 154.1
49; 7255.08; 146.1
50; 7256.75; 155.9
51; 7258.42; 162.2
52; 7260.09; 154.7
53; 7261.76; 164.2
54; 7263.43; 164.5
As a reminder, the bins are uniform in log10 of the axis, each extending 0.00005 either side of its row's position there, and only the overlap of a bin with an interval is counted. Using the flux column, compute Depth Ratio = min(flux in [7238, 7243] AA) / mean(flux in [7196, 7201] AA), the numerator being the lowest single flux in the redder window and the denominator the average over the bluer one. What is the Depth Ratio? 0.972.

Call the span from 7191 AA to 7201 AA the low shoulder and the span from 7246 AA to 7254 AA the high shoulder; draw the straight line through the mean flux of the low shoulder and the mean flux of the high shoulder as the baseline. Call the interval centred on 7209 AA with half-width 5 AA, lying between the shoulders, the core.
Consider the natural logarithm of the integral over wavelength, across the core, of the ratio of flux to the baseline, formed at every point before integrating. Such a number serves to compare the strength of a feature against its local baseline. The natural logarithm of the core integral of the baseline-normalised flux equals 2.30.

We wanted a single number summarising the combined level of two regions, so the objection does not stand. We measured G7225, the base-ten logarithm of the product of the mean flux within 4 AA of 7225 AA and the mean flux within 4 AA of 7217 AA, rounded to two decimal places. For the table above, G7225 4.41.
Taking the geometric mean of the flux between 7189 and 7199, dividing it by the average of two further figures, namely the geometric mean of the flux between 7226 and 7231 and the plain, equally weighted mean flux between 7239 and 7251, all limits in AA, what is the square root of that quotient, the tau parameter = 1.00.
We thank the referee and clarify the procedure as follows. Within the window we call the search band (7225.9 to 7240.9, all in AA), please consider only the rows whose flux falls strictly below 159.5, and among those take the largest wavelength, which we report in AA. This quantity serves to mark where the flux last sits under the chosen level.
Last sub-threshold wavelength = 7236.72 AA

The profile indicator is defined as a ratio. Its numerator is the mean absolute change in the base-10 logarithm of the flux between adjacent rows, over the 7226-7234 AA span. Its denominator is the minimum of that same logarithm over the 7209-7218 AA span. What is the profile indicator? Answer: 0.011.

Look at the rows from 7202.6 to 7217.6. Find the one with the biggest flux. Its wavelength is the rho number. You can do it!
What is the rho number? 7215.09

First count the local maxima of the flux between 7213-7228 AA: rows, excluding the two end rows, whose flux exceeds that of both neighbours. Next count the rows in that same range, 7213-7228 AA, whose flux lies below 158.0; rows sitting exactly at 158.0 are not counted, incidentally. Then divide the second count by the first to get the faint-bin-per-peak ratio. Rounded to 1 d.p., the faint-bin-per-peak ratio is 0.7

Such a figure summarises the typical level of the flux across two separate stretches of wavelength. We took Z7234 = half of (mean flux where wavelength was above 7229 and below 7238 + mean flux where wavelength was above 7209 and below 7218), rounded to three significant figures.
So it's 158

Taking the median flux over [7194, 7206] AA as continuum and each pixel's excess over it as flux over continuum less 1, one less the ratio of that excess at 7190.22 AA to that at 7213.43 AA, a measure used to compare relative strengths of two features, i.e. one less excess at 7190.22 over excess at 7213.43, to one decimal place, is -1.4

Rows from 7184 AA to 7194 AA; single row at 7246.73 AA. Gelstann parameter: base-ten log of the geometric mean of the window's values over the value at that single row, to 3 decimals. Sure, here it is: 0.132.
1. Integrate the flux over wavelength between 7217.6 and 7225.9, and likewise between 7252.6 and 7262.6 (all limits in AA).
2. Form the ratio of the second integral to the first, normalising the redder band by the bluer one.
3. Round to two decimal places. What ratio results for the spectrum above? 1.14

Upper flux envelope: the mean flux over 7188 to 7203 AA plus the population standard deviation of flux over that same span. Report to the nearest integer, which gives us 165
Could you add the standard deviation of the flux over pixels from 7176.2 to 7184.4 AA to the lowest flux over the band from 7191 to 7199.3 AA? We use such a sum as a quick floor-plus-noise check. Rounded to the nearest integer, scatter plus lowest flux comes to 154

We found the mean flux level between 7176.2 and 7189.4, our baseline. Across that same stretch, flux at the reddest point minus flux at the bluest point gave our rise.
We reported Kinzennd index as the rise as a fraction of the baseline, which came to 0.00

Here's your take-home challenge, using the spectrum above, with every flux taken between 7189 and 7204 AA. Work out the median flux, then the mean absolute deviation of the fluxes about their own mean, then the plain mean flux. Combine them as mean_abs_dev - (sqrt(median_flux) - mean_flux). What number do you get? 152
